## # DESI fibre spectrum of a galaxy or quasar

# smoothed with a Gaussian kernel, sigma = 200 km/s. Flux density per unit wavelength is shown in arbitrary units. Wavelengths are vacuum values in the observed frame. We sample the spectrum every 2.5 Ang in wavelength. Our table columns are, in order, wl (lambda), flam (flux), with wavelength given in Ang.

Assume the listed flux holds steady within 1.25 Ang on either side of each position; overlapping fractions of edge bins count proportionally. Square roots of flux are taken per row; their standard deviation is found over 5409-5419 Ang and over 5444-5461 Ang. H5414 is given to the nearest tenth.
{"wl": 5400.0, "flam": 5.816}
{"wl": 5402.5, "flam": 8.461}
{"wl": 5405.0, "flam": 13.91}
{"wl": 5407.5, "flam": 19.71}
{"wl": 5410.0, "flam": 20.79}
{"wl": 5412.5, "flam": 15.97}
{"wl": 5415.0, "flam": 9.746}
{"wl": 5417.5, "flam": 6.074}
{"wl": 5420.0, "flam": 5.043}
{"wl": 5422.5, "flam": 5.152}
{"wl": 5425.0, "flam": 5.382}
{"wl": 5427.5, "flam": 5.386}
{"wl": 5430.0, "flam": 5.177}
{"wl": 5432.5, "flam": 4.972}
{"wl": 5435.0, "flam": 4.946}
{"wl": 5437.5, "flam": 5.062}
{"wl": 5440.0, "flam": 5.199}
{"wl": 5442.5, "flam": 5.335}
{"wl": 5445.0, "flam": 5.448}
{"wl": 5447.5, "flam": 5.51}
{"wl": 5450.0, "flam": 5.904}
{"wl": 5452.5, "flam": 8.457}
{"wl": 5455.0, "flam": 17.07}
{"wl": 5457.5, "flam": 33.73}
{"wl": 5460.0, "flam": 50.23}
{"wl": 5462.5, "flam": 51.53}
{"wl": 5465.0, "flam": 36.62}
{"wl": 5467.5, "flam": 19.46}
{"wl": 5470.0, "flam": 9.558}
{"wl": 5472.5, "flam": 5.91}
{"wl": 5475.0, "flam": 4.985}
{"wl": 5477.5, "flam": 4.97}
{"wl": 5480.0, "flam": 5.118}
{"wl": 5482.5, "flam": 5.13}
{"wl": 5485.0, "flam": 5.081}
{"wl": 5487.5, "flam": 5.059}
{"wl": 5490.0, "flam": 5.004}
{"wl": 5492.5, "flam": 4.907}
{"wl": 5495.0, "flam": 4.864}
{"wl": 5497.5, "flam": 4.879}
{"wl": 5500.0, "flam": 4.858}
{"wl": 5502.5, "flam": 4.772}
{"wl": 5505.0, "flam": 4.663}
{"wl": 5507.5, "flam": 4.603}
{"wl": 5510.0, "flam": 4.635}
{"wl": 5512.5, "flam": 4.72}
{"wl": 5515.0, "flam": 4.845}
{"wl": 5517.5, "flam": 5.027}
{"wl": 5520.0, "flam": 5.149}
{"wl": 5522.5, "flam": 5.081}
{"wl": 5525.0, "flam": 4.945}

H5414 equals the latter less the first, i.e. 1.0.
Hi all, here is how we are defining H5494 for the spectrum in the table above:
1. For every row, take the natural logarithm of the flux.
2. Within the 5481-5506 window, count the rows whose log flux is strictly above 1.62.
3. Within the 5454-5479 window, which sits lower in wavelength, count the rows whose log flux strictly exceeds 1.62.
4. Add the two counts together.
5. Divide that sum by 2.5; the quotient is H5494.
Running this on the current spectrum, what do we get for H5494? 4.4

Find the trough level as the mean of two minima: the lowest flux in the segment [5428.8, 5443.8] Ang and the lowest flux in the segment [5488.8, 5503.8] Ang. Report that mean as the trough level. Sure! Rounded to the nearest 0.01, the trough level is 4.86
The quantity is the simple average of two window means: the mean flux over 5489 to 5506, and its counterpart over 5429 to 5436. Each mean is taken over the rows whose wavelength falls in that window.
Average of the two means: 5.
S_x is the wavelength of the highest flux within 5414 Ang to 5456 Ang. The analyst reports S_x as 5455.0 Ang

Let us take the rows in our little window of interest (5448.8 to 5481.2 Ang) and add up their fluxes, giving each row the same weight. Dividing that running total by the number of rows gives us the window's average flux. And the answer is 19.5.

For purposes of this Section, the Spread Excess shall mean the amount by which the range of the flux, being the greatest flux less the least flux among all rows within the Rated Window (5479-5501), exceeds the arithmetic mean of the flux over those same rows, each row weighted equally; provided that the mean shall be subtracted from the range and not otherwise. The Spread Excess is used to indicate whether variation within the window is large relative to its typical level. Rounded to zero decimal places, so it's -5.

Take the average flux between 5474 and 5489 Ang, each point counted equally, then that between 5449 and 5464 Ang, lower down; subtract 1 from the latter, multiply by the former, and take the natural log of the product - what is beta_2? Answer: 4.9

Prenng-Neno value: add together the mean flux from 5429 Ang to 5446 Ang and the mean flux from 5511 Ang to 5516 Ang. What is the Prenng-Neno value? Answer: 10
